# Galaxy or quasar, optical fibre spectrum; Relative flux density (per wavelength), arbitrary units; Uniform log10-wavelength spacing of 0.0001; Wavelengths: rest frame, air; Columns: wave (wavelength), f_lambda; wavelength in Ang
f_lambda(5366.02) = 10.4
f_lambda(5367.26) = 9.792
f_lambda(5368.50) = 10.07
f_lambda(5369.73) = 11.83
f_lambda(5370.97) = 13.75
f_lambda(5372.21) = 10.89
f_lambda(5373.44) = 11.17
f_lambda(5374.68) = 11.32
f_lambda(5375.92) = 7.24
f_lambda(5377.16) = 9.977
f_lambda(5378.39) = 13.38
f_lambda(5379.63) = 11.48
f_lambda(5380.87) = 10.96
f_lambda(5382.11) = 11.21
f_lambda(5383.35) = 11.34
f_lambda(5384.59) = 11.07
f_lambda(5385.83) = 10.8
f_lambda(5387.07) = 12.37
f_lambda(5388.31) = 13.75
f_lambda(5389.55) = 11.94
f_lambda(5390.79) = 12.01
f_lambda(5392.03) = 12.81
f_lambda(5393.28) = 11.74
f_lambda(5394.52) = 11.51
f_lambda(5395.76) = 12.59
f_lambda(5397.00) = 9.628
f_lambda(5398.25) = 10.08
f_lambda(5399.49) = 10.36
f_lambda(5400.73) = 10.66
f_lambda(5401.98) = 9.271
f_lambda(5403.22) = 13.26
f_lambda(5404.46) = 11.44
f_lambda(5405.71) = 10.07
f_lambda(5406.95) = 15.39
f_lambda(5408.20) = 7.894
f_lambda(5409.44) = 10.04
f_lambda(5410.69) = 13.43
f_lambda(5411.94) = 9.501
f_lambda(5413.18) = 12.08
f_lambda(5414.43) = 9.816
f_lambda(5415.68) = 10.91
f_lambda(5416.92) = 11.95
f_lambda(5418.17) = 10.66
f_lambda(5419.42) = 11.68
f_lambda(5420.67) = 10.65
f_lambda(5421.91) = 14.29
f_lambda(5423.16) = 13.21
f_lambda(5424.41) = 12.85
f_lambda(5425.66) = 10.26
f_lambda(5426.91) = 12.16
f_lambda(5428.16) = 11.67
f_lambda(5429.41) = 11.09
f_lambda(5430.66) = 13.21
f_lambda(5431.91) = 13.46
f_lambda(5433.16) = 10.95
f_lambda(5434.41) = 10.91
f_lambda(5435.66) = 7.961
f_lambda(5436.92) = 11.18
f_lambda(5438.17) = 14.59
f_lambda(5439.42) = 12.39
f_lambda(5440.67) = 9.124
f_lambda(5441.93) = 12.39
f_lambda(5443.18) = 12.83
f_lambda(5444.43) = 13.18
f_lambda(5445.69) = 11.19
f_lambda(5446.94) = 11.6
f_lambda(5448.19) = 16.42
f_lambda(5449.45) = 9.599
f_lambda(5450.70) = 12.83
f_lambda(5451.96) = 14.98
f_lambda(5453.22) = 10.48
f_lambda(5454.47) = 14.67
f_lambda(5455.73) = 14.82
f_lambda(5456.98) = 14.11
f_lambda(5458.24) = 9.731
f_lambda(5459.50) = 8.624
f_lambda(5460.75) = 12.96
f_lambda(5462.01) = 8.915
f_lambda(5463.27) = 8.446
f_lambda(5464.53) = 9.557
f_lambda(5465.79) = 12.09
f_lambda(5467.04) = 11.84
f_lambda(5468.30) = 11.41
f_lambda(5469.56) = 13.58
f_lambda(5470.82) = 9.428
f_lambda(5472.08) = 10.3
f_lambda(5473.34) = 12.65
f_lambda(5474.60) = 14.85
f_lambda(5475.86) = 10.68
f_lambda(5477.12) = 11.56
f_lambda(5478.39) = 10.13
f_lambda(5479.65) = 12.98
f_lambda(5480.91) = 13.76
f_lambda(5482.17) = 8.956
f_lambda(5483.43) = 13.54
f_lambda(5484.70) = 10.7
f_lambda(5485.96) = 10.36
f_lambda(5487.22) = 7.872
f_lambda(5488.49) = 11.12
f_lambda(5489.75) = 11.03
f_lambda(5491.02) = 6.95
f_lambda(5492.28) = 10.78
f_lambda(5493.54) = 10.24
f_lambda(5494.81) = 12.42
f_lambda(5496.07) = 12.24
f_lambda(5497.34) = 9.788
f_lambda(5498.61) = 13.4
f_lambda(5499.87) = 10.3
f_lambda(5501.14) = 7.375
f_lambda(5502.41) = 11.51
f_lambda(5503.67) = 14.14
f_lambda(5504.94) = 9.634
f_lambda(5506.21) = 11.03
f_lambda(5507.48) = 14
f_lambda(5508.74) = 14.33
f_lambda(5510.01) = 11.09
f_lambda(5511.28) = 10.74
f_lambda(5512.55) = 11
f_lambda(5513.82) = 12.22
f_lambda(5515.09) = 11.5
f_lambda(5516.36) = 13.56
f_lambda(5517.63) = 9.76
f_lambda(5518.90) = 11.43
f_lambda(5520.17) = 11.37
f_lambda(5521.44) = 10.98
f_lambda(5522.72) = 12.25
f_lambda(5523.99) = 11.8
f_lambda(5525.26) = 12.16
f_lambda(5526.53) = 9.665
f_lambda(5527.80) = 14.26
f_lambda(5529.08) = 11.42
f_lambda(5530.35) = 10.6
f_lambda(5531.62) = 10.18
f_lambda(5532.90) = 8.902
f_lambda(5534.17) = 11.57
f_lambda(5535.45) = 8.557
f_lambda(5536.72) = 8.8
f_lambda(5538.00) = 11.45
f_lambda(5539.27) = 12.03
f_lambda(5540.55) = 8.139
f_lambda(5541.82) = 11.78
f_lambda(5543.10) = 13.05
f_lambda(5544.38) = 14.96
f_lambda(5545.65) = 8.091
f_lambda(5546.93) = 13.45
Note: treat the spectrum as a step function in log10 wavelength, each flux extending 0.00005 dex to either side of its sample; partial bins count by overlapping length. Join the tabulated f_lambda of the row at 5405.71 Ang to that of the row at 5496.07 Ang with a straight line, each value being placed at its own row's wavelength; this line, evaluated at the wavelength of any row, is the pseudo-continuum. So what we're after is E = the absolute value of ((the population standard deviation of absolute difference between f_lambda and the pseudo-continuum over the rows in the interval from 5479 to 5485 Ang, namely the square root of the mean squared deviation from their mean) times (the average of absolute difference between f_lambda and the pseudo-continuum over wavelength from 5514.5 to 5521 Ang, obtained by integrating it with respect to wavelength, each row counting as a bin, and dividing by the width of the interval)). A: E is 1.0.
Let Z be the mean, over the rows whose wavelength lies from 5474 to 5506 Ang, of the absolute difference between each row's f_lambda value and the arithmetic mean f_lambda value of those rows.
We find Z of 1.6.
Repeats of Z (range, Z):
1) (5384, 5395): 0.7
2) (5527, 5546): 1.8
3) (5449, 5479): 1.8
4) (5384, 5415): 1.4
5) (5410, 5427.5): 1.2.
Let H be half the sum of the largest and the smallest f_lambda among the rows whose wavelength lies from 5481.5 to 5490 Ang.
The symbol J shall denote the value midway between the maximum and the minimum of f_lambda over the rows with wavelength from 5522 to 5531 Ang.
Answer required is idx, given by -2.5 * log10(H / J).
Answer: 0.12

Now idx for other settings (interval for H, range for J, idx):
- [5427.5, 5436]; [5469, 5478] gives 0.14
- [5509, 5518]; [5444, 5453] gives 0.12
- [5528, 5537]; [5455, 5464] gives 0.16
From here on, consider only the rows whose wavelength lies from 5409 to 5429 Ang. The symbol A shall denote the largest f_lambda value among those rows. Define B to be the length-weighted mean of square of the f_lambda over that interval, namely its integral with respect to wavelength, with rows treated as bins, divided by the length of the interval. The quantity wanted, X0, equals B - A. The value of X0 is 122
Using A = 14.29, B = 136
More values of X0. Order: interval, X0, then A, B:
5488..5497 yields 104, 12.42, 116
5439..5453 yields 140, 16.42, 157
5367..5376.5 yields 106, 13.75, 120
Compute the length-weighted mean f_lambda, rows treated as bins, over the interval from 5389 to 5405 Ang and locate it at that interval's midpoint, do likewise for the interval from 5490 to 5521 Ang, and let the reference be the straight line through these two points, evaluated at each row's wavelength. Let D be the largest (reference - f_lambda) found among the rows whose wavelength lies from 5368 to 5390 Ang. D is 4.1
